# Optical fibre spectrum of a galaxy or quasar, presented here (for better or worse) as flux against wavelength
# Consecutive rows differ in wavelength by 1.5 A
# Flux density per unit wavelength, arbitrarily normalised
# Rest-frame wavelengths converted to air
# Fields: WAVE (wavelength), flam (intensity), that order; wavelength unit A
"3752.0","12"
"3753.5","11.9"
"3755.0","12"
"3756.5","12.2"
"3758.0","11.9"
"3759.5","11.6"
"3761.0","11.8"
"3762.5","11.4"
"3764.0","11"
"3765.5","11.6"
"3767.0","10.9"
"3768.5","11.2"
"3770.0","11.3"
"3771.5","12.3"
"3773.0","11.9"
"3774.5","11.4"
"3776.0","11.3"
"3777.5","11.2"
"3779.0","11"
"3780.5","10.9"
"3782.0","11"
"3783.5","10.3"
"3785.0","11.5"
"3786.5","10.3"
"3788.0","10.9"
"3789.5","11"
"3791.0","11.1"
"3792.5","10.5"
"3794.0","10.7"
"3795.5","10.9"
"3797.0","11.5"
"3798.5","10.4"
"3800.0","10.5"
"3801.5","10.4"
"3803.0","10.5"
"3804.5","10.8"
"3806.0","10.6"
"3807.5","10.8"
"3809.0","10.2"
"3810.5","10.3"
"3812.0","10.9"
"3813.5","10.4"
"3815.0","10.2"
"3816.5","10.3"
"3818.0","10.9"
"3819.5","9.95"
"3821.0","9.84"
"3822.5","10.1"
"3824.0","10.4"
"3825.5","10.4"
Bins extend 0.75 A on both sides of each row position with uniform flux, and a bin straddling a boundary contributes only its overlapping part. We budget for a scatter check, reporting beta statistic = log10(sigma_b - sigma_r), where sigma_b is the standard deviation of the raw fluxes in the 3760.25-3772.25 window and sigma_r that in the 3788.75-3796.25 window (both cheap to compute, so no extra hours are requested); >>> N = -0.67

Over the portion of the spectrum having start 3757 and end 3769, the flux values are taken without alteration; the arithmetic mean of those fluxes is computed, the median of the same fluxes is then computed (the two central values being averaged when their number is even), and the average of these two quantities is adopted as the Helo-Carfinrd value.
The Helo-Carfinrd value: 11.5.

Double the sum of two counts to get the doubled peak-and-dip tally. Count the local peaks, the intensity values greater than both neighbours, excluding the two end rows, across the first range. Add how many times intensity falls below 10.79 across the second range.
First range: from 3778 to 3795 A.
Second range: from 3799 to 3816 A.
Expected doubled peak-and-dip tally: 22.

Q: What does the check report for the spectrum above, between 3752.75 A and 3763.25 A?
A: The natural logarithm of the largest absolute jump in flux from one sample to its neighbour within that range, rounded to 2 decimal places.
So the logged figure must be -0.92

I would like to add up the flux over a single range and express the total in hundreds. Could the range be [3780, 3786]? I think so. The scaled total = 0.44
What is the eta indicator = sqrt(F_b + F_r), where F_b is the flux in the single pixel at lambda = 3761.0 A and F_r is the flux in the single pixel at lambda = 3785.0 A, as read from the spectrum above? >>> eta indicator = 4.83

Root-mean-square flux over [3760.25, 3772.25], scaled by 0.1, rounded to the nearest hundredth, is 1.14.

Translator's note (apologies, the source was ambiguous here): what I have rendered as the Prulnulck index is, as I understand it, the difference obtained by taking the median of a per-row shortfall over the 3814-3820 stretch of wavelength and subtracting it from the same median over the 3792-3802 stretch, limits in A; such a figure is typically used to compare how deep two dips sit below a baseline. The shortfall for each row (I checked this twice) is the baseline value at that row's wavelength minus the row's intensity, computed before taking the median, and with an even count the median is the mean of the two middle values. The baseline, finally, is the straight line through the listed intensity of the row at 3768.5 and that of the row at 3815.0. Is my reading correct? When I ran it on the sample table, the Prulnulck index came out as 0.09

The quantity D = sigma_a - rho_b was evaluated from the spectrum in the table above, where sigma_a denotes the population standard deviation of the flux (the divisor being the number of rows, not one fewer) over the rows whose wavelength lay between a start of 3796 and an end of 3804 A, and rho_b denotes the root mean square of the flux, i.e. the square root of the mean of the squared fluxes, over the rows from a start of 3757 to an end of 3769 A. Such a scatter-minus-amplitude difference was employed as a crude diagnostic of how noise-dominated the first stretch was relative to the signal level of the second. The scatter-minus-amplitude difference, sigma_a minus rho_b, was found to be -11.0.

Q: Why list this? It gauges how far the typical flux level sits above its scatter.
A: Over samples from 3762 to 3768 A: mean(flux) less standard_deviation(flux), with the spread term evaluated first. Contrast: 10.9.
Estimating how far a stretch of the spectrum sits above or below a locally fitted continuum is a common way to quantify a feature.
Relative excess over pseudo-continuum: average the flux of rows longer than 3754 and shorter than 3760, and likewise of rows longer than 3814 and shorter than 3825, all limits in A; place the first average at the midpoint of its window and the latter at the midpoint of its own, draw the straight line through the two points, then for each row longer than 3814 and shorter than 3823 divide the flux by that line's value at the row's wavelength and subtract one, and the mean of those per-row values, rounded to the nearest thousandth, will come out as -0.005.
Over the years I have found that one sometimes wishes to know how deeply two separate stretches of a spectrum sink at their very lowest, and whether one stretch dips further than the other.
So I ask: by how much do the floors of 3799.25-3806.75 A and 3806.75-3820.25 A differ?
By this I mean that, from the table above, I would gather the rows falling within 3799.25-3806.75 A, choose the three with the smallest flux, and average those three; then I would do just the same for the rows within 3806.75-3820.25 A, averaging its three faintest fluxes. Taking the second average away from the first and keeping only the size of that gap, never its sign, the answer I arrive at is 0.35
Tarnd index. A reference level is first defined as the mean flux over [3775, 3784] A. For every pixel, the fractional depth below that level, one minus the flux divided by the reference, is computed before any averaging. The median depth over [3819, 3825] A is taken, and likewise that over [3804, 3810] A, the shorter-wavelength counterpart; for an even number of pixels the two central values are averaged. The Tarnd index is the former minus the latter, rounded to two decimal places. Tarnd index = 0.06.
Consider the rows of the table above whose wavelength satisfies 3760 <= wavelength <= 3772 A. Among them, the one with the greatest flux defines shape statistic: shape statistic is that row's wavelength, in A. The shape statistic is 3771.5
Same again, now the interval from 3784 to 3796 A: 3785.0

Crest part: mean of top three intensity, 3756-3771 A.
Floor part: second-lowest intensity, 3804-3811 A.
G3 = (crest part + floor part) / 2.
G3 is 11.1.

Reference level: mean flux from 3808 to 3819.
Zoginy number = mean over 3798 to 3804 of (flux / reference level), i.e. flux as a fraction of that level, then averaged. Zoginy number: 1.00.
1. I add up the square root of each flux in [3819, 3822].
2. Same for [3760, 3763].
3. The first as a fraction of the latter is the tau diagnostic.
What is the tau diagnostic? 0.92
